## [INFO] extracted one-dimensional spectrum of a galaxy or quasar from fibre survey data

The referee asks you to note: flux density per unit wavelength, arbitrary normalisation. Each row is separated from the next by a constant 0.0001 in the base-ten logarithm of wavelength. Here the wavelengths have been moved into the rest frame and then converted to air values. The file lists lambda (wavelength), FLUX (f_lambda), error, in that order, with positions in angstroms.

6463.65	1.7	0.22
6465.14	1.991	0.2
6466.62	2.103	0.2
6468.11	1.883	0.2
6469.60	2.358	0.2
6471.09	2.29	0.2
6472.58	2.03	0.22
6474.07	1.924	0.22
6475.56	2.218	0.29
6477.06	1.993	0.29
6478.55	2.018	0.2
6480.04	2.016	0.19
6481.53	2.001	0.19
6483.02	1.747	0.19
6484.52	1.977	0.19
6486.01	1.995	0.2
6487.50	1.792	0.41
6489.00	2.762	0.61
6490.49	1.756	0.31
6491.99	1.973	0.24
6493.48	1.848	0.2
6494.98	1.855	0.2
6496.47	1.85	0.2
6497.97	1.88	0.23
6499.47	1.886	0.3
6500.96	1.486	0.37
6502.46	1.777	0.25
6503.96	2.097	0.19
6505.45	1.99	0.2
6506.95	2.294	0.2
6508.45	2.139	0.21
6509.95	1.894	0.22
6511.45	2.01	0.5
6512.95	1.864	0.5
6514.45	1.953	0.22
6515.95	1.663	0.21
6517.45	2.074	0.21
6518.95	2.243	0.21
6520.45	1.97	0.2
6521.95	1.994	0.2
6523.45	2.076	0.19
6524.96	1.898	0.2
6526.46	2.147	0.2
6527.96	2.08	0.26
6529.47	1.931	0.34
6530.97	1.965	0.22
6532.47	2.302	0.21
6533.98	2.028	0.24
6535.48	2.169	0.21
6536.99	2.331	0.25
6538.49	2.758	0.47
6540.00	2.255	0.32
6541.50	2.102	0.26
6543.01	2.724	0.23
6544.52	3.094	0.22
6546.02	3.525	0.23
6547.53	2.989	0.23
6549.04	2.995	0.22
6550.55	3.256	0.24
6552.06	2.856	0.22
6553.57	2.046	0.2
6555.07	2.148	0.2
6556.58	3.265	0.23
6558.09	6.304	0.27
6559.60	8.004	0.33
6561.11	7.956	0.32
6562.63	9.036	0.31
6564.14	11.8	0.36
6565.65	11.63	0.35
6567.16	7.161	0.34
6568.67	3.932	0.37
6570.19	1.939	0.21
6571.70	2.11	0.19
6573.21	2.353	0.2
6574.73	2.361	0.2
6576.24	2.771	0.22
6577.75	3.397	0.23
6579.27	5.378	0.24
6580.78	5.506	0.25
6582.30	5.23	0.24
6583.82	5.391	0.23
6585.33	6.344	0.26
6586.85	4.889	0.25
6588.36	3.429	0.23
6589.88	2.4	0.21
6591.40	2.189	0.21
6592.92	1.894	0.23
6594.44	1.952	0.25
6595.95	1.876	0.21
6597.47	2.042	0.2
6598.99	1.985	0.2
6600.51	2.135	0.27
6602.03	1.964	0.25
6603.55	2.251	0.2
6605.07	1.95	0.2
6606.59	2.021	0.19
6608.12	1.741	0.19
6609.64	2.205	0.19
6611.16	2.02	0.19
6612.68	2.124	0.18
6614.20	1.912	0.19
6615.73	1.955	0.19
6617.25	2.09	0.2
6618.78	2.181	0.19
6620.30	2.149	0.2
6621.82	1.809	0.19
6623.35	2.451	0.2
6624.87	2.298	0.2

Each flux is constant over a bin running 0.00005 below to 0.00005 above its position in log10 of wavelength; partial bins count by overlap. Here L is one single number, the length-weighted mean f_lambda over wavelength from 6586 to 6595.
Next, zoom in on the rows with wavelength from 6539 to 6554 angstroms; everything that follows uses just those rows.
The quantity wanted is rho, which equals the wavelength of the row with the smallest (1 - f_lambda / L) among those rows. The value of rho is 6546.02 angstroms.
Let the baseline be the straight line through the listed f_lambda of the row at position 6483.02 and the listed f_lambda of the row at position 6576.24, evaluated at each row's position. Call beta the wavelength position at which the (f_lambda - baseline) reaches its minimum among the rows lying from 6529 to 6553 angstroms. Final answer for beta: 6529.47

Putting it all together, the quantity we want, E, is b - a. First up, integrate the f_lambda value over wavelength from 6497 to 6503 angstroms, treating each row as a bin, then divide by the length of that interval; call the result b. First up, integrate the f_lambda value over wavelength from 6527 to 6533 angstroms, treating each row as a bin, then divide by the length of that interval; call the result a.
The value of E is -0.3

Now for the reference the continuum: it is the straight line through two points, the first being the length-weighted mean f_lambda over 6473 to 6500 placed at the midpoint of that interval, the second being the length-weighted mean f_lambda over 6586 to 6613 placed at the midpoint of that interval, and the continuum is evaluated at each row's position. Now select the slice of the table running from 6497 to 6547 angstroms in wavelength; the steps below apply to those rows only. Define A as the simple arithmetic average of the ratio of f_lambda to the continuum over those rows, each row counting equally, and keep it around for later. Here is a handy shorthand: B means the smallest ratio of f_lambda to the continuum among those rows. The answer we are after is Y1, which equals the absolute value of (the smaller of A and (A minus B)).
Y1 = 0.29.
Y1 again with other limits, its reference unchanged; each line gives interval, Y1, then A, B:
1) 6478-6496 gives 0.12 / 1.00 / 0.885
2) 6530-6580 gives 0.97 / 1.85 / 0.876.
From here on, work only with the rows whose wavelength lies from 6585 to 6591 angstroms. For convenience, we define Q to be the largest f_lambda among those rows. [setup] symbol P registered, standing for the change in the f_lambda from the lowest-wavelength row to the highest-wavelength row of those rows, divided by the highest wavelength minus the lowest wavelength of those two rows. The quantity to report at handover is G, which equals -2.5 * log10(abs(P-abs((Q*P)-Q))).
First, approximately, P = -0.87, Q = 6.344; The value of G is -2.8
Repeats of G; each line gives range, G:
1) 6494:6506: -0.8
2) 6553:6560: 0.1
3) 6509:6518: -0.8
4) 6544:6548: -1.4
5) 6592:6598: -0.7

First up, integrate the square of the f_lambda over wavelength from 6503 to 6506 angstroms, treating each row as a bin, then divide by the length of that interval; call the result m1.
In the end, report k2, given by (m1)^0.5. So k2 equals 2.0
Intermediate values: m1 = 4.1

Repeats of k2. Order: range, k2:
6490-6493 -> 1.9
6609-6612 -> 2.1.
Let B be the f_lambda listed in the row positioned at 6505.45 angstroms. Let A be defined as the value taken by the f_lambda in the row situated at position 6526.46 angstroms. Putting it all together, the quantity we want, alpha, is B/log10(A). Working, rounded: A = 2.147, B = 1.99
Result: 6.0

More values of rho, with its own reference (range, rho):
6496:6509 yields 6506.95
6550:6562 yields 6559.60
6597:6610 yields 6603.55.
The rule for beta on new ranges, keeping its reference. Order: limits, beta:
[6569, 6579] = 6570.19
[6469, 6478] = 6474.07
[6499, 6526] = 6500.96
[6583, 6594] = 6592.92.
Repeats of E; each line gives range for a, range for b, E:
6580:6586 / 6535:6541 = -3.2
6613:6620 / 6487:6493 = 0.0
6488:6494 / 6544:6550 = 1.1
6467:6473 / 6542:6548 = 0.9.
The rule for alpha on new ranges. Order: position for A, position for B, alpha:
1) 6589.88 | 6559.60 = 21.1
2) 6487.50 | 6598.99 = 7.8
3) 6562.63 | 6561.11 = 8.3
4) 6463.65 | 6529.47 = 8.4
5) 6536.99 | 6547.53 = 8.1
